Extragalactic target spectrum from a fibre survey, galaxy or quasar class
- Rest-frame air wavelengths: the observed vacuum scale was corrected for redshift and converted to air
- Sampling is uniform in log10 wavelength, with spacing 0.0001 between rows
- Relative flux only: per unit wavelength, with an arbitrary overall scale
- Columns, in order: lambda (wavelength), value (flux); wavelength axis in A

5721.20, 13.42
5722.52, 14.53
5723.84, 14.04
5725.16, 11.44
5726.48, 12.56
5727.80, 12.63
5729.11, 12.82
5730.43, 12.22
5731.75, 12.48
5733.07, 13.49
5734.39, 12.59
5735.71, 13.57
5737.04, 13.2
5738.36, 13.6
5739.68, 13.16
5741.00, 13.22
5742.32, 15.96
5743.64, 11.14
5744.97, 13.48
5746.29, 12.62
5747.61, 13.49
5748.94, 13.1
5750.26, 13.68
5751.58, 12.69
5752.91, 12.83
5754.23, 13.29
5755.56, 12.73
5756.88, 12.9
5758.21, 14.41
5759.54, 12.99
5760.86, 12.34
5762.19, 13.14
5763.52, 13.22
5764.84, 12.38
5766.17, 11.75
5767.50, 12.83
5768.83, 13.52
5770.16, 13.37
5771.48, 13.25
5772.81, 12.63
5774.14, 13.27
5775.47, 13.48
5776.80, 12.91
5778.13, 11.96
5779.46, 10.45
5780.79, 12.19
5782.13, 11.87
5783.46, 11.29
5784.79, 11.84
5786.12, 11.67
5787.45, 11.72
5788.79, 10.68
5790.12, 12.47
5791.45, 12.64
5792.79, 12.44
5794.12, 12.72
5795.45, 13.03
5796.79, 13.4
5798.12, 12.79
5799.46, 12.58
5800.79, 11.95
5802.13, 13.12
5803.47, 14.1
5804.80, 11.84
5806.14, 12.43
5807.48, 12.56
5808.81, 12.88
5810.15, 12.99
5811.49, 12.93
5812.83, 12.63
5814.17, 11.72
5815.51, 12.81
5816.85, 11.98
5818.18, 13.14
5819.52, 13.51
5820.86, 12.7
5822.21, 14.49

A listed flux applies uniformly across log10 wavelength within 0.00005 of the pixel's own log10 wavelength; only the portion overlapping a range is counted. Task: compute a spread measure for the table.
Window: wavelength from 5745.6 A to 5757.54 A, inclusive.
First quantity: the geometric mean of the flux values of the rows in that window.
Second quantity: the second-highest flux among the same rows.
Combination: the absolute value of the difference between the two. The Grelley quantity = 0.46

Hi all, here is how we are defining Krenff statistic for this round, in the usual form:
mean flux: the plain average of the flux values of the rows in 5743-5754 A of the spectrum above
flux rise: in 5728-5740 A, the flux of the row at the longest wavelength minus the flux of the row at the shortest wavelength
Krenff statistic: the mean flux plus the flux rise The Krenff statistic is 13.2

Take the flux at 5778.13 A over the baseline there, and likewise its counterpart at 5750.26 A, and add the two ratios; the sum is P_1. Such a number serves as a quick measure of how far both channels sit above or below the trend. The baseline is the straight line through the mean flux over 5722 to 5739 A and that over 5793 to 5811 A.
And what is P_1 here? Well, 1.99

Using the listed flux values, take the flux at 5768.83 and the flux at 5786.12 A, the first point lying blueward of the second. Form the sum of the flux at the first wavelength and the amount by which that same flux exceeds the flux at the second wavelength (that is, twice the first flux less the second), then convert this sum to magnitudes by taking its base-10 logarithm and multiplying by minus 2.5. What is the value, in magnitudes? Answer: -2.97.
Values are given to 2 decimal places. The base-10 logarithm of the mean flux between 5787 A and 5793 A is 1.08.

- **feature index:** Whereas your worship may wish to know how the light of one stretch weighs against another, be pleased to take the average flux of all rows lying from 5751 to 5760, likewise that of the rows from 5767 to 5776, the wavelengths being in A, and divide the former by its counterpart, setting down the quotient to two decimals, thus 0.99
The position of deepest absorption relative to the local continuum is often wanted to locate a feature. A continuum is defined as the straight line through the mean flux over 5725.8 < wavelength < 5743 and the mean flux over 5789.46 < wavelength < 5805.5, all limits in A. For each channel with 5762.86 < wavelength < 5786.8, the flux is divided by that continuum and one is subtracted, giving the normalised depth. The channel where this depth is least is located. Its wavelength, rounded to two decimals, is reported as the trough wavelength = 5779.46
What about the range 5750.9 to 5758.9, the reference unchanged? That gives 5751.58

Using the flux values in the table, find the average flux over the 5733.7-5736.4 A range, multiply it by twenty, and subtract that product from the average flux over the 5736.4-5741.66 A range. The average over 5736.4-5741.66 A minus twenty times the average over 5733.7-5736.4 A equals -248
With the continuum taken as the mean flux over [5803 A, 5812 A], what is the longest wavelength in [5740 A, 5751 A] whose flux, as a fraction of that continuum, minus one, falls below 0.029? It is 5748.94 A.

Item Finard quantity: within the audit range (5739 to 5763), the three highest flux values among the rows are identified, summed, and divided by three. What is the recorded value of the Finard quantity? 14.7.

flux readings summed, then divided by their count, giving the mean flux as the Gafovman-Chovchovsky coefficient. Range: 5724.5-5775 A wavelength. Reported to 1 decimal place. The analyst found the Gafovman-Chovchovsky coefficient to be 13.0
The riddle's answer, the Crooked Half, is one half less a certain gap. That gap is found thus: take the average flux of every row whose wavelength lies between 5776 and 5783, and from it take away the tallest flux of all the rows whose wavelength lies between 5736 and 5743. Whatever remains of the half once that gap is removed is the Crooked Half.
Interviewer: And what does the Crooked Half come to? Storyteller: 4.6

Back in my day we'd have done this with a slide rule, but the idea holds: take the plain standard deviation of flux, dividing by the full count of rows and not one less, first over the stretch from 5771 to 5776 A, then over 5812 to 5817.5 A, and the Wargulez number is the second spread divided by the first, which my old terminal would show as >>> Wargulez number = 1.4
